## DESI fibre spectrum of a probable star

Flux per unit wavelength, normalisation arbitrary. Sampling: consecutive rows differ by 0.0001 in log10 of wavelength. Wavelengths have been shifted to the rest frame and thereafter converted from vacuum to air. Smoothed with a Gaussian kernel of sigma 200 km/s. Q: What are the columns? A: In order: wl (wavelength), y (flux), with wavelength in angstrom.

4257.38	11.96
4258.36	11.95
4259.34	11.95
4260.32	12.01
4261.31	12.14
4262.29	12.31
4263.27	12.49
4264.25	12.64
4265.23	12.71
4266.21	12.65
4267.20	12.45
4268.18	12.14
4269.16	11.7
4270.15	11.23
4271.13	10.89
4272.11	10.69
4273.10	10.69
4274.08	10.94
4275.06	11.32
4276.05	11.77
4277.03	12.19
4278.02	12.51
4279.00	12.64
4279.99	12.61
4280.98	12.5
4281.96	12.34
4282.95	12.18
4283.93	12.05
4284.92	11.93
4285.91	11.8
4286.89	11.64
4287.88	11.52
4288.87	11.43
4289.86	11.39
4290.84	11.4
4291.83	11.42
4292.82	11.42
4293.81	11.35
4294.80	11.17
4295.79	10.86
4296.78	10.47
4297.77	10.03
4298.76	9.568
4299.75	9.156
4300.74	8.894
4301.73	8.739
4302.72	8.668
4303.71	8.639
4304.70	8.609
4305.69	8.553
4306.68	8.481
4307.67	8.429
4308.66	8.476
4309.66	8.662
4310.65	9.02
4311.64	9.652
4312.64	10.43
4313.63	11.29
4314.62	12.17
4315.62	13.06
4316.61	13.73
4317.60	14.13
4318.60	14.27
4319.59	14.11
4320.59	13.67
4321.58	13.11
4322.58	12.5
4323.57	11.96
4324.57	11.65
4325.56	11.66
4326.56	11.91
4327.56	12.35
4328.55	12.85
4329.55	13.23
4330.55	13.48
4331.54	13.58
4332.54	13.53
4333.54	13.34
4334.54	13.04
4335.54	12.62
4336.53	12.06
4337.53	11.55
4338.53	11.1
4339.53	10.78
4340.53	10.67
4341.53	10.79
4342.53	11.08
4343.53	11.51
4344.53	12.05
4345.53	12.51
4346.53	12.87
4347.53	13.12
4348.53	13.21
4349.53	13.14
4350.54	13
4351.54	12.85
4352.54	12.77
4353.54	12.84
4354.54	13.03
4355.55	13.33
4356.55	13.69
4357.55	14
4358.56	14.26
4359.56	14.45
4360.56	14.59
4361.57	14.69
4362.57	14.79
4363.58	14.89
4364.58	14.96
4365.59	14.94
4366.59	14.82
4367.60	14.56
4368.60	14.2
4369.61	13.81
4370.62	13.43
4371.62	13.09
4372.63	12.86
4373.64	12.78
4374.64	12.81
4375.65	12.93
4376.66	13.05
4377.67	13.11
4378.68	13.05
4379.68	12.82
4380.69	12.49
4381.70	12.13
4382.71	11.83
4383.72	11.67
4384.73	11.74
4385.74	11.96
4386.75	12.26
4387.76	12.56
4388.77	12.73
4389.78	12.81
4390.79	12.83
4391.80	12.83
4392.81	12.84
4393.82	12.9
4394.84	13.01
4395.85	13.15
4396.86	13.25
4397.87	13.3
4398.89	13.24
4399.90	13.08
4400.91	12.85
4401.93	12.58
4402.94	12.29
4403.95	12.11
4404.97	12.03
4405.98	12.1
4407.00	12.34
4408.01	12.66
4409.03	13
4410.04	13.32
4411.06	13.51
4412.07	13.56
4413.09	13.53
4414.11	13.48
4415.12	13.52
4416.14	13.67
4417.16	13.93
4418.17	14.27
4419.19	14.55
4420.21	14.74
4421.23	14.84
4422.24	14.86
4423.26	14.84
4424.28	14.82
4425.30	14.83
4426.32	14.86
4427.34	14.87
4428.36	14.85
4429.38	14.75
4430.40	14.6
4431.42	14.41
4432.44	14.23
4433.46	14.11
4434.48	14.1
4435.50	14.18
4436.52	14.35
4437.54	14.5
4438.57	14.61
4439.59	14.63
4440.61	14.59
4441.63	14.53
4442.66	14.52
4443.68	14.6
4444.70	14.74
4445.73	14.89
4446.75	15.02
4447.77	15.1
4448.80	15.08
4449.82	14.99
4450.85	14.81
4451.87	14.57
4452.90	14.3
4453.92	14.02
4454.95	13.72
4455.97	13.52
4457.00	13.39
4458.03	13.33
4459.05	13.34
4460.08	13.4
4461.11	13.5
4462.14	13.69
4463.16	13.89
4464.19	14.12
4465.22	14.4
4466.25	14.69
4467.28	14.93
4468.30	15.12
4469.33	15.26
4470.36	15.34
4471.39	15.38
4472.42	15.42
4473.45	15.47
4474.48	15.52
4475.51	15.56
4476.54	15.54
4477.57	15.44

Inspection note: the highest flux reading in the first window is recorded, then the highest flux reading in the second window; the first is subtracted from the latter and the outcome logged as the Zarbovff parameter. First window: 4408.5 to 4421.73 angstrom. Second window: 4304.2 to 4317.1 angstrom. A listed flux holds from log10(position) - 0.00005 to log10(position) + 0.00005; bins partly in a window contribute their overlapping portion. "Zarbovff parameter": -1.1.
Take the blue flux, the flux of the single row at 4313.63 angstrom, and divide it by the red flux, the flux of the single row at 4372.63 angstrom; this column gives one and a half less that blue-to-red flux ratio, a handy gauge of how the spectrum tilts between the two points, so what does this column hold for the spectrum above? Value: 0.62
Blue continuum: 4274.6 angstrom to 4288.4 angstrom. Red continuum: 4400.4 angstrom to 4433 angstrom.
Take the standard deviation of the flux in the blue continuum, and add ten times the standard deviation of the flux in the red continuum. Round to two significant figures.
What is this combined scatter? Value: 10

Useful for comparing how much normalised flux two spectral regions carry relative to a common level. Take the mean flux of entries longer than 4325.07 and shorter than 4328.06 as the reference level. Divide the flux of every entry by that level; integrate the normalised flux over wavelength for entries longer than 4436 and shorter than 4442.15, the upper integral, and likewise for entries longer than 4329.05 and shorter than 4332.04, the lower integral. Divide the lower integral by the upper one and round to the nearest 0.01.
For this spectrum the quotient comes 0.45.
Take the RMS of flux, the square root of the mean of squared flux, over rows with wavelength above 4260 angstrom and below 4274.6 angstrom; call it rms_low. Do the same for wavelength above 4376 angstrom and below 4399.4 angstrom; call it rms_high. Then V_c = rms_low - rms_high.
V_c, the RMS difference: -0.82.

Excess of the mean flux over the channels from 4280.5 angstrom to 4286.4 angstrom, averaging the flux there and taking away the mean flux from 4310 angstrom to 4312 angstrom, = 3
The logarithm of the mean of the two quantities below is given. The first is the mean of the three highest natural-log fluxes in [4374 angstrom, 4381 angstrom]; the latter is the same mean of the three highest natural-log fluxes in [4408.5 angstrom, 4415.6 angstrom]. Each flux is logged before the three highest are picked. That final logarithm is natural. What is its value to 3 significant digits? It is 0.951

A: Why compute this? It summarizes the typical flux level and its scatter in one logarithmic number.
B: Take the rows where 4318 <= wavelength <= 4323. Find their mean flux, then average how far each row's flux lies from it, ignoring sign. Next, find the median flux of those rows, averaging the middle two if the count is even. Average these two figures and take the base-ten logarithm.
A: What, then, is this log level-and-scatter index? 0.85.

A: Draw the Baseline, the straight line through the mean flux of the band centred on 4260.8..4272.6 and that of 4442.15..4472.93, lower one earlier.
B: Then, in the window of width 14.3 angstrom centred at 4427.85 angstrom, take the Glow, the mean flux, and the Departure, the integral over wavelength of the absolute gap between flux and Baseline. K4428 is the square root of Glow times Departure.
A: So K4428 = 11.1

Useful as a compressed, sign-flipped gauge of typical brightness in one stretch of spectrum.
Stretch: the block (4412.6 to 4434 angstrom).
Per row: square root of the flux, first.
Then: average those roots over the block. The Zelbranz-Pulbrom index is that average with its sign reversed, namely -3.8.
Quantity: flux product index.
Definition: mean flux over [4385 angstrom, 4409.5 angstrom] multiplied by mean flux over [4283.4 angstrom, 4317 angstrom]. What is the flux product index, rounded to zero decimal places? 132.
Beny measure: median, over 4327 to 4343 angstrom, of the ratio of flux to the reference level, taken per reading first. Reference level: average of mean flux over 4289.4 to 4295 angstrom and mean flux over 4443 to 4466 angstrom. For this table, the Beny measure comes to 0.98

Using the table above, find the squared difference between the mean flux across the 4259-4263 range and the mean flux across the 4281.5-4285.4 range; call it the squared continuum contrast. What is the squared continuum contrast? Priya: 0.0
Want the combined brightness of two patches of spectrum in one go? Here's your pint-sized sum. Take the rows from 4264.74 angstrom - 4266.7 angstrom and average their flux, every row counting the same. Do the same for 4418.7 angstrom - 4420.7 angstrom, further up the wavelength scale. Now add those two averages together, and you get 27.3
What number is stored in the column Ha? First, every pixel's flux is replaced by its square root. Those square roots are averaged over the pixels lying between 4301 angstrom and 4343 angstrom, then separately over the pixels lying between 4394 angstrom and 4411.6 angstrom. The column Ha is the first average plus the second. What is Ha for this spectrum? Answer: 6.95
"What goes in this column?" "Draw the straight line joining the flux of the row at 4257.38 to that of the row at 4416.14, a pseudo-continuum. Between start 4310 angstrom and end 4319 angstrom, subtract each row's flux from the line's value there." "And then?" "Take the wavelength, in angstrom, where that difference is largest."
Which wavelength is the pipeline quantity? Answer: 4310.65 angstrom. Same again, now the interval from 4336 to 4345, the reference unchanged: 4340.53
